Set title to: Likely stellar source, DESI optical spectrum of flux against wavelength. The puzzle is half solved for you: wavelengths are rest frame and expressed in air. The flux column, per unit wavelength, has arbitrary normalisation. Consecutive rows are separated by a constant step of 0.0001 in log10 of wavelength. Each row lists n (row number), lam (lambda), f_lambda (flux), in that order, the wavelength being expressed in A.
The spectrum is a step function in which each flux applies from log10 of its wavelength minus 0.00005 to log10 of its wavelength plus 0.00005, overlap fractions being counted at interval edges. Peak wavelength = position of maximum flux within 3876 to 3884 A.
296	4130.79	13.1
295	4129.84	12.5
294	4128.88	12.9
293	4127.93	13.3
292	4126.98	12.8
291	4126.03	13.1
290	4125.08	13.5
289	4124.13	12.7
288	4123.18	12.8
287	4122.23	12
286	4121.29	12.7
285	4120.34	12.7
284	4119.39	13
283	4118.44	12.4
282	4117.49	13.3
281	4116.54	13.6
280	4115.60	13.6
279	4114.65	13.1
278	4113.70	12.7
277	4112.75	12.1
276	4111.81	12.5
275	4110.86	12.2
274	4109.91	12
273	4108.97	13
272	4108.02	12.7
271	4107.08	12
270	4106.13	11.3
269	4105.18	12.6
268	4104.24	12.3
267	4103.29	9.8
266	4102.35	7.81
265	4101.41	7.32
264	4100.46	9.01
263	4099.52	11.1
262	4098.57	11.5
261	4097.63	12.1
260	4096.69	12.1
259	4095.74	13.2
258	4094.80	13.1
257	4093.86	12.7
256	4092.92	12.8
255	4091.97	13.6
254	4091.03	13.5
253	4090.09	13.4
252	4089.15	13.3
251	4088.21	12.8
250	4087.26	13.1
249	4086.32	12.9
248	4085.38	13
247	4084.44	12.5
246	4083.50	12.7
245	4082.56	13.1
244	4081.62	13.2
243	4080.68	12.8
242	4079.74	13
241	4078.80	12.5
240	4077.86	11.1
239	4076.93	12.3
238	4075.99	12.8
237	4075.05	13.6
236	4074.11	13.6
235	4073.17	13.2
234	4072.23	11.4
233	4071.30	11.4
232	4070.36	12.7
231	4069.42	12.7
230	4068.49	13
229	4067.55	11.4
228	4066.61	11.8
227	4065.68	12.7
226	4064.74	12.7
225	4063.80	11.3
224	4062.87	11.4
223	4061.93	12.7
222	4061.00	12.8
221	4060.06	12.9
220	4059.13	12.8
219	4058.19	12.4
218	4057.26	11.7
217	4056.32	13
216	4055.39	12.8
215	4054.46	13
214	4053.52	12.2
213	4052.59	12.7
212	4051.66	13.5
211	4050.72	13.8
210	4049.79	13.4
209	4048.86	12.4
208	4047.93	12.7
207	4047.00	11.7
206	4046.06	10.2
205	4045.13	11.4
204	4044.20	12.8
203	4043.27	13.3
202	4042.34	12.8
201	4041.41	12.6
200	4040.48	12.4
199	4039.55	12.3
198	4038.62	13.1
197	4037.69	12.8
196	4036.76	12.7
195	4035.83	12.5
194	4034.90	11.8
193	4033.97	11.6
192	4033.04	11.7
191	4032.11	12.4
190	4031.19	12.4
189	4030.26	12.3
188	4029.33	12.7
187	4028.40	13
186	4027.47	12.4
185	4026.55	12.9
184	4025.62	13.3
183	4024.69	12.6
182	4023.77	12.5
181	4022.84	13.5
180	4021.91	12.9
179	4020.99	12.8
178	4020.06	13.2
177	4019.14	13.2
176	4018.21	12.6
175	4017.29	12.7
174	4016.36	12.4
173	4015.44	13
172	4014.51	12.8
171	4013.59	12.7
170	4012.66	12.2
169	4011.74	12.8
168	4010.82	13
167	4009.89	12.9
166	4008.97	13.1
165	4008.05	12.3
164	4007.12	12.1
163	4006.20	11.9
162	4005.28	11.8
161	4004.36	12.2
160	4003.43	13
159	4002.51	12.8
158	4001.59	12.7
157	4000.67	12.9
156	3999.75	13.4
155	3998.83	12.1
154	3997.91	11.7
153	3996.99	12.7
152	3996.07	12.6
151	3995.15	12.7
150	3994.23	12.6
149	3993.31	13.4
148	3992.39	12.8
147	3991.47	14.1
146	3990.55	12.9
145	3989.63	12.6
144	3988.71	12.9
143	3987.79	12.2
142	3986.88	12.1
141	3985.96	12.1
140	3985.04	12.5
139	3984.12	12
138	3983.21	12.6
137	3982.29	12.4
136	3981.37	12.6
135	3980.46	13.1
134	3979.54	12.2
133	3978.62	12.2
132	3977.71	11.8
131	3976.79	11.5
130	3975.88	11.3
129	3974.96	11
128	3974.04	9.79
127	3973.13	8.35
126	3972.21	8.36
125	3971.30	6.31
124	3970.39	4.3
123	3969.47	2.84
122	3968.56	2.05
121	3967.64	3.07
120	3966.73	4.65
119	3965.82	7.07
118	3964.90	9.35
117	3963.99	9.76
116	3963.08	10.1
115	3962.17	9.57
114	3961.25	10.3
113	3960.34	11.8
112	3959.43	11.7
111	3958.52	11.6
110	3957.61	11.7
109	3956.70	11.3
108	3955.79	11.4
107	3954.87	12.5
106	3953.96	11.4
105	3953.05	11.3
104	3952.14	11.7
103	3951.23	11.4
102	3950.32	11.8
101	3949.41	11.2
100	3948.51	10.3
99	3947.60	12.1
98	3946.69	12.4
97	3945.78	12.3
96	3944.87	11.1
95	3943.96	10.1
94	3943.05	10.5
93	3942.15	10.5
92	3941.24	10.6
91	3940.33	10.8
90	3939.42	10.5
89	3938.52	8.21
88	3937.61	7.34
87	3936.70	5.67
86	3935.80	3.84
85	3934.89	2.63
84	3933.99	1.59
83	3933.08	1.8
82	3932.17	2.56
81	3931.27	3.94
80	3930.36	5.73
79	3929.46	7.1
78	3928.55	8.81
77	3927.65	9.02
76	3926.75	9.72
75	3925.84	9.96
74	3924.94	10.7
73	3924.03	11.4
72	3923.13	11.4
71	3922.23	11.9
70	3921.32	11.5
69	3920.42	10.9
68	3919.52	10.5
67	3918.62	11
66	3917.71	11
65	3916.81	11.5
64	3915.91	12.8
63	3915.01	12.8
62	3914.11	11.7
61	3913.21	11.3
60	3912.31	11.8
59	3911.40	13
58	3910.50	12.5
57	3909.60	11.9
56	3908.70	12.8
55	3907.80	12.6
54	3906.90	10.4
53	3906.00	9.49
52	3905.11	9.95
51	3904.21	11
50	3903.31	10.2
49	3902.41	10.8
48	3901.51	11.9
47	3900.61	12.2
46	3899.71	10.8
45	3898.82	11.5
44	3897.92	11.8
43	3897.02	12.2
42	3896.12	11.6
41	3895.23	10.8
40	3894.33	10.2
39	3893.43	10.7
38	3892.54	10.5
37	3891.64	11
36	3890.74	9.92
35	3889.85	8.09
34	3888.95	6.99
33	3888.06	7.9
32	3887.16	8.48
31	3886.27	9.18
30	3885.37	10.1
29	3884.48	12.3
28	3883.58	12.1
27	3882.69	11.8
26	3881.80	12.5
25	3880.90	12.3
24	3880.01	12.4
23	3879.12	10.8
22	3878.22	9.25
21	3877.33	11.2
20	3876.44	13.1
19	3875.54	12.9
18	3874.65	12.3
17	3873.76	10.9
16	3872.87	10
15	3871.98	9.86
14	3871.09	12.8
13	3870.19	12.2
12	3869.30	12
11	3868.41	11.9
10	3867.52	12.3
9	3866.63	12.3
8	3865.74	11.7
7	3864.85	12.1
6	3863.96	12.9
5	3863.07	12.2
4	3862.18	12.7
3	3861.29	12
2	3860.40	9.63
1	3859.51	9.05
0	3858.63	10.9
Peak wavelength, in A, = 3876.44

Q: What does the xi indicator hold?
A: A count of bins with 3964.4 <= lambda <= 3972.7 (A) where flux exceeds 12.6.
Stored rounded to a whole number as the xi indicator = 0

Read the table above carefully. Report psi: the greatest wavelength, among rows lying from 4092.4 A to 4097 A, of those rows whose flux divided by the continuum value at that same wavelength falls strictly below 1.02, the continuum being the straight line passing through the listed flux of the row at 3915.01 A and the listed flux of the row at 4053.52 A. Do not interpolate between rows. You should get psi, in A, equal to 4096.69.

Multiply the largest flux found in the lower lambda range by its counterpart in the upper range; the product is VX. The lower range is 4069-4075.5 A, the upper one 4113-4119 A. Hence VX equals 185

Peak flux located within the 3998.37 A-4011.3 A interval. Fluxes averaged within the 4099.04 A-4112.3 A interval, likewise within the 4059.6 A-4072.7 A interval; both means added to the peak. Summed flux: 37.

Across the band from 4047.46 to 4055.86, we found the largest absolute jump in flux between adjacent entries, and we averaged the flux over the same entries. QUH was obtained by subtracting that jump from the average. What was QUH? 12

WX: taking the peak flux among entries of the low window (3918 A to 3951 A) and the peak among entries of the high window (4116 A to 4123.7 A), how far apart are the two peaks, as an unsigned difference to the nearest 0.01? 1.20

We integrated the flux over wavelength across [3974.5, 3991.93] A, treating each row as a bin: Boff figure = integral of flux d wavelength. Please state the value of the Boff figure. 215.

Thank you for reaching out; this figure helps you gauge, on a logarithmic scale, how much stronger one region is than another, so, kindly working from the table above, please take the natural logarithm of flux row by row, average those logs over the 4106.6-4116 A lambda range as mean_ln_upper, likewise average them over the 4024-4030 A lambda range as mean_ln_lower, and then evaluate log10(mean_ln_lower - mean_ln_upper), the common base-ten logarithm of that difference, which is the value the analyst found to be -1.7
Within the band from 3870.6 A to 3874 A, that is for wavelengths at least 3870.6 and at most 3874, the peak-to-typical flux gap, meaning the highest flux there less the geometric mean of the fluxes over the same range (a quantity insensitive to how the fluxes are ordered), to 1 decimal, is 2.0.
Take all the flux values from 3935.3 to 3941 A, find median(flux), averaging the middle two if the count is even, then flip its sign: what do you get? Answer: -7.8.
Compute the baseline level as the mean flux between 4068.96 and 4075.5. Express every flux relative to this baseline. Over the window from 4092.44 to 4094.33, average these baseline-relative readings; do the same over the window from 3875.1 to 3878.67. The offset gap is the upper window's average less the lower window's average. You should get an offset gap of 1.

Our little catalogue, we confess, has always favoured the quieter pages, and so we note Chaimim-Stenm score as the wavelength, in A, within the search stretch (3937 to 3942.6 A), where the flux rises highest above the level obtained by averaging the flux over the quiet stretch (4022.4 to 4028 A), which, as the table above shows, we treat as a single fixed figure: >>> 3940.33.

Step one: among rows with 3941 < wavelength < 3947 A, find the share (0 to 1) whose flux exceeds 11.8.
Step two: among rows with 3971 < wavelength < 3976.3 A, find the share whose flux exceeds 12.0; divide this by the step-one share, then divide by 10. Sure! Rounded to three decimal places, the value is 0.000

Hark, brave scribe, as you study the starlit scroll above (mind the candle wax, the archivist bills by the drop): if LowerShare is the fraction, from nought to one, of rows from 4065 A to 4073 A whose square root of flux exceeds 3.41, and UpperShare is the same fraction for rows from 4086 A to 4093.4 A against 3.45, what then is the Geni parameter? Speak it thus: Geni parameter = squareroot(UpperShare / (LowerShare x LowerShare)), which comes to 1.6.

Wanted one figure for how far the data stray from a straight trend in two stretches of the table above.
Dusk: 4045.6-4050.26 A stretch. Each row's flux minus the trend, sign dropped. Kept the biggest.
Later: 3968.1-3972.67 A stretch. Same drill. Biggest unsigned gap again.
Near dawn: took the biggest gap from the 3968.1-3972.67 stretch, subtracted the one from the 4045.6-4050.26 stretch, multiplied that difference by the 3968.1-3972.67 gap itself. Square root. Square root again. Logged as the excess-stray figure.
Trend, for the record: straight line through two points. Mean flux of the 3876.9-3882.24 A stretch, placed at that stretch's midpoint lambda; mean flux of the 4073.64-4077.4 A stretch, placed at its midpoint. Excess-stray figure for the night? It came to 2.95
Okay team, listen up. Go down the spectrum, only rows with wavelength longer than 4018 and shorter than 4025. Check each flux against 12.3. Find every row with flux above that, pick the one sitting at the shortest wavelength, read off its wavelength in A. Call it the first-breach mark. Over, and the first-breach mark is 4018.21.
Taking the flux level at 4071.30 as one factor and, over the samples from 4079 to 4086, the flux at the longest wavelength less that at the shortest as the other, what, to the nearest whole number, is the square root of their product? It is 0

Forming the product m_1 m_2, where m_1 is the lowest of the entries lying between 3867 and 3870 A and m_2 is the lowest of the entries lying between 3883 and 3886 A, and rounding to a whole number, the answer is 120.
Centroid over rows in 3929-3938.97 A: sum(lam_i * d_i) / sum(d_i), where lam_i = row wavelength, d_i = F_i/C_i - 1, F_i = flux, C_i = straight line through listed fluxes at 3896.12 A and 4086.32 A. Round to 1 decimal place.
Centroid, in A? 3933.8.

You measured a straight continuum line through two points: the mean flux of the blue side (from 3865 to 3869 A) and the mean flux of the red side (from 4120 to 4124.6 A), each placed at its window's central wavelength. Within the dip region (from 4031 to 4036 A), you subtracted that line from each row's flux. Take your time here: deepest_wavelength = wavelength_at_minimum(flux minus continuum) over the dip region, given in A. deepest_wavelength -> 4033.97 A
